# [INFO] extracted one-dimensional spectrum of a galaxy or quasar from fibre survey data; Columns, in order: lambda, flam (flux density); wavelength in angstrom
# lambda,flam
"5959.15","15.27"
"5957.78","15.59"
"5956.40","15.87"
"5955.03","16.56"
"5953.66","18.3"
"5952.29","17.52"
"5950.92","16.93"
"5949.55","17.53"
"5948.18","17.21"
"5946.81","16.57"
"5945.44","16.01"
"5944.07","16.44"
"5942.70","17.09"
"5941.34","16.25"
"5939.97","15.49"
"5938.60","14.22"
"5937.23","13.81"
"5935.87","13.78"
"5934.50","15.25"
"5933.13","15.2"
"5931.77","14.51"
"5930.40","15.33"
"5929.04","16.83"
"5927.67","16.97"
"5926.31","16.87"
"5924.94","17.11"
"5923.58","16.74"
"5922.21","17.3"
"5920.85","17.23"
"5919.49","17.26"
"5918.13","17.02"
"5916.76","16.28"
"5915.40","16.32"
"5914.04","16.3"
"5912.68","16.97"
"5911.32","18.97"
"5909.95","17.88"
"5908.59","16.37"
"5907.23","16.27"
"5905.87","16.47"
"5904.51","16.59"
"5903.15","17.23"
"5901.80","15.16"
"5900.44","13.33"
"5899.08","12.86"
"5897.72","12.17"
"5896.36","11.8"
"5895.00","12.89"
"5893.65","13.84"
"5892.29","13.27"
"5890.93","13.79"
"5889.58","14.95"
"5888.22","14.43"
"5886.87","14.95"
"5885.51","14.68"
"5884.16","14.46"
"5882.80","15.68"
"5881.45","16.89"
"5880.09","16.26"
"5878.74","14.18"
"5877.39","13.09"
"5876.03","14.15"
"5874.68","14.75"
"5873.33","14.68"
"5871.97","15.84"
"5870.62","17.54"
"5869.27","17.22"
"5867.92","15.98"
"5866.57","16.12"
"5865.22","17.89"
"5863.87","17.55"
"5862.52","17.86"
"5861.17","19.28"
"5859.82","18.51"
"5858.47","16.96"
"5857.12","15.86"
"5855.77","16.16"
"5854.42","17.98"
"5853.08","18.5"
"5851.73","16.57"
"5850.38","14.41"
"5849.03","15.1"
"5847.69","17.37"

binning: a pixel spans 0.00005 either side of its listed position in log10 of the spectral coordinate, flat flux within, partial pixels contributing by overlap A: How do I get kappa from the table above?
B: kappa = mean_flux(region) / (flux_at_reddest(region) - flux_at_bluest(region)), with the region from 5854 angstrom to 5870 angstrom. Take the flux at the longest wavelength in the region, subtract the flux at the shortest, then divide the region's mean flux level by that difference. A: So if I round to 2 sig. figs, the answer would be -23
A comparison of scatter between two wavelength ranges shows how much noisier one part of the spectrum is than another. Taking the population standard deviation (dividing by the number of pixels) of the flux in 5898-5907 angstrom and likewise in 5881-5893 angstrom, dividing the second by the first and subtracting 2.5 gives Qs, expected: -1.9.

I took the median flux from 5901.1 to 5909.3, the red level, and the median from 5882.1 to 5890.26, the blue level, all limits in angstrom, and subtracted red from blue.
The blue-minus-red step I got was -1.6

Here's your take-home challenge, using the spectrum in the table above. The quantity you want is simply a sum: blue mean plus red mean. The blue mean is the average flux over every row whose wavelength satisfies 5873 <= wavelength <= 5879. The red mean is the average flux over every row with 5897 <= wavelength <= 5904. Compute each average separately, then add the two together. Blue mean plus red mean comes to 28.3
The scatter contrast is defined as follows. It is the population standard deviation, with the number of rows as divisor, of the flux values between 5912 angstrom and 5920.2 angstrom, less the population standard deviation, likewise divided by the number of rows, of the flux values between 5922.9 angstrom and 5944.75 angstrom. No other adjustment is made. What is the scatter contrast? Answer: -0.8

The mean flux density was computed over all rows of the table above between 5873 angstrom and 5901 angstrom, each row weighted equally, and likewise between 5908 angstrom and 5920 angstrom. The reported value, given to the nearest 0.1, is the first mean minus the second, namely -2.9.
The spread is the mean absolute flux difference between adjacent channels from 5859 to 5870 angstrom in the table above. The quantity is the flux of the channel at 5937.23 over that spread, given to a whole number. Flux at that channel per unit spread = 16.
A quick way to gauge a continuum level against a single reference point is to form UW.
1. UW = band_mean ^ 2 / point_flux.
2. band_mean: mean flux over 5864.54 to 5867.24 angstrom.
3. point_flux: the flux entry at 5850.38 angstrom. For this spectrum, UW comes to 20.1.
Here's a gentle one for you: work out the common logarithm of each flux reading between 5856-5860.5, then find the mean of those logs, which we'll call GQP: 1.23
